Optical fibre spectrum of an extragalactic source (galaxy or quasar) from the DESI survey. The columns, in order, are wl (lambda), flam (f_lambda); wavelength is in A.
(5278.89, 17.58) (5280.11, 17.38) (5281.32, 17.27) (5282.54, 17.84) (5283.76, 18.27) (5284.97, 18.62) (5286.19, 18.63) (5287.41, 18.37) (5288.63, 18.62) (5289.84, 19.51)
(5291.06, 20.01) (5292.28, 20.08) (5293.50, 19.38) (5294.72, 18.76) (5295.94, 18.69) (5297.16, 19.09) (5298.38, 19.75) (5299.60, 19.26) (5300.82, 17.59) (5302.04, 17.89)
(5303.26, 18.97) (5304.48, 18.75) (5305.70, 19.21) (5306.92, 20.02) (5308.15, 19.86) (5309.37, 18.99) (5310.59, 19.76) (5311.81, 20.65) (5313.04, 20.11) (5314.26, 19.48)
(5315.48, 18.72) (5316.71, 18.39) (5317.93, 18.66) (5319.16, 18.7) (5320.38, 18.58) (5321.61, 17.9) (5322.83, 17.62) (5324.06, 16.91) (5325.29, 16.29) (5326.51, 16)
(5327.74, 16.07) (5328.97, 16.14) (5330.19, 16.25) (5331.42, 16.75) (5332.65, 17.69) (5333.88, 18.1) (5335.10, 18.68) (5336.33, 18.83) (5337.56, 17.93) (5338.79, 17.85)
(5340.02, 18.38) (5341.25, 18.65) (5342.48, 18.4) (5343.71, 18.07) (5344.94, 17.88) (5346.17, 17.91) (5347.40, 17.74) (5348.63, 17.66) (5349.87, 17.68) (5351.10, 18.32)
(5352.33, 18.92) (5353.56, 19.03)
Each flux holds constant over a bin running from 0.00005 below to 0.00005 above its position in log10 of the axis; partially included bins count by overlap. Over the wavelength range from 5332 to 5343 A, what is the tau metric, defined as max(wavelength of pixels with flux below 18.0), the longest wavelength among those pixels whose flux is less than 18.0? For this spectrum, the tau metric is 5338.79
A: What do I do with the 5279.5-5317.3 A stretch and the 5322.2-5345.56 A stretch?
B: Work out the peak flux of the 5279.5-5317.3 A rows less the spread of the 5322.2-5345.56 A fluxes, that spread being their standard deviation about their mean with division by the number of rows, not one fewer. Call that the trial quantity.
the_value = 19.7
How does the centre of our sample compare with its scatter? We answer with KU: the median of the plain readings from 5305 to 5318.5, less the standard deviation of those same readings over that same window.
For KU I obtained 18.8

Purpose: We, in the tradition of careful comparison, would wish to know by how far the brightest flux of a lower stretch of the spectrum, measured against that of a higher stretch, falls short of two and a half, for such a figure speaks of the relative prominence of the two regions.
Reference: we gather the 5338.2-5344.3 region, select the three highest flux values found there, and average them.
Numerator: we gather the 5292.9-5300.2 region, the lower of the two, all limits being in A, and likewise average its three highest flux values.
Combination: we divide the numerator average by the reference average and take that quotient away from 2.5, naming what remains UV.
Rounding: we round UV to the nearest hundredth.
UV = 1.45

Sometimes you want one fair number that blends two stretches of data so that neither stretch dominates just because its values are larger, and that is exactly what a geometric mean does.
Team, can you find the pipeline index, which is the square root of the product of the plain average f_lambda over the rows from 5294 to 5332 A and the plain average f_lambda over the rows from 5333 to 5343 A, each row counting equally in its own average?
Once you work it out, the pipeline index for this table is 18.4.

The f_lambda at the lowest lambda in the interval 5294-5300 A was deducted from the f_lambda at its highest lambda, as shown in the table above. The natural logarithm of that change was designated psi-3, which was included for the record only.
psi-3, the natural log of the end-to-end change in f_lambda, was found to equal -0.69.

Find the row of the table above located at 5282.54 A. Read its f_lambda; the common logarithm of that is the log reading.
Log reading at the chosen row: 1.25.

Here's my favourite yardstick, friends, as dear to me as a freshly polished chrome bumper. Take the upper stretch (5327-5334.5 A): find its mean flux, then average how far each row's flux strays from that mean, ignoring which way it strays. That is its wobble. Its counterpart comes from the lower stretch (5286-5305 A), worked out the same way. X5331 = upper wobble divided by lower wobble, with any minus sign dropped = 1.29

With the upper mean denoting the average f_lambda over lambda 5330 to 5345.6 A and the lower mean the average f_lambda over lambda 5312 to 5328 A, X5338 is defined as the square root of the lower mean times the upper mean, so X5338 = 18.0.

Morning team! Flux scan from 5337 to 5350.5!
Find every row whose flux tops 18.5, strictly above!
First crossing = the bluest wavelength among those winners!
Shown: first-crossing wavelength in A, 5341.25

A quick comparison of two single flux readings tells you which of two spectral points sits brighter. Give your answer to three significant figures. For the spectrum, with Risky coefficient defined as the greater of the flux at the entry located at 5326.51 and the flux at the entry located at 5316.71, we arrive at 18.4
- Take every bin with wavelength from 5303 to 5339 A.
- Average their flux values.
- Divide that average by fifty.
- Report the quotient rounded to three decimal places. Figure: 0.365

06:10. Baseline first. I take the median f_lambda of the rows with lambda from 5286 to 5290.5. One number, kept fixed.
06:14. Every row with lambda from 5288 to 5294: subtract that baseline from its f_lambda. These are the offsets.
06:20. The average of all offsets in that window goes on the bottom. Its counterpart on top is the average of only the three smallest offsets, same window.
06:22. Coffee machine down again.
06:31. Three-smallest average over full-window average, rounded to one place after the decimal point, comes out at 0.6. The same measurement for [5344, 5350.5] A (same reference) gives 1.1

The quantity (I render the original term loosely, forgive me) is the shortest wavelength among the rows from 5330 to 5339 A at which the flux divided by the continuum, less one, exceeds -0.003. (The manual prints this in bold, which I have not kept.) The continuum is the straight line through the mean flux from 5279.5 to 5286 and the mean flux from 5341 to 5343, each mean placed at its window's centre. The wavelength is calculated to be 5335.10 A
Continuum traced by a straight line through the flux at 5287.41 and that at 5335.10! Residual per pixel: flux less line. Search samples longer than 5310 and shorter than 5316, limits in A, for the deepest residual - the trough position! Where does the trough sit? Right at 5315.48 A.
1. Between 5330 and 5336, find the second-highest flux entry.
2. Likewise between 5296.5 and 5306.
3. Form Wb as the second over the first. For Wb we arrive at 1.06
